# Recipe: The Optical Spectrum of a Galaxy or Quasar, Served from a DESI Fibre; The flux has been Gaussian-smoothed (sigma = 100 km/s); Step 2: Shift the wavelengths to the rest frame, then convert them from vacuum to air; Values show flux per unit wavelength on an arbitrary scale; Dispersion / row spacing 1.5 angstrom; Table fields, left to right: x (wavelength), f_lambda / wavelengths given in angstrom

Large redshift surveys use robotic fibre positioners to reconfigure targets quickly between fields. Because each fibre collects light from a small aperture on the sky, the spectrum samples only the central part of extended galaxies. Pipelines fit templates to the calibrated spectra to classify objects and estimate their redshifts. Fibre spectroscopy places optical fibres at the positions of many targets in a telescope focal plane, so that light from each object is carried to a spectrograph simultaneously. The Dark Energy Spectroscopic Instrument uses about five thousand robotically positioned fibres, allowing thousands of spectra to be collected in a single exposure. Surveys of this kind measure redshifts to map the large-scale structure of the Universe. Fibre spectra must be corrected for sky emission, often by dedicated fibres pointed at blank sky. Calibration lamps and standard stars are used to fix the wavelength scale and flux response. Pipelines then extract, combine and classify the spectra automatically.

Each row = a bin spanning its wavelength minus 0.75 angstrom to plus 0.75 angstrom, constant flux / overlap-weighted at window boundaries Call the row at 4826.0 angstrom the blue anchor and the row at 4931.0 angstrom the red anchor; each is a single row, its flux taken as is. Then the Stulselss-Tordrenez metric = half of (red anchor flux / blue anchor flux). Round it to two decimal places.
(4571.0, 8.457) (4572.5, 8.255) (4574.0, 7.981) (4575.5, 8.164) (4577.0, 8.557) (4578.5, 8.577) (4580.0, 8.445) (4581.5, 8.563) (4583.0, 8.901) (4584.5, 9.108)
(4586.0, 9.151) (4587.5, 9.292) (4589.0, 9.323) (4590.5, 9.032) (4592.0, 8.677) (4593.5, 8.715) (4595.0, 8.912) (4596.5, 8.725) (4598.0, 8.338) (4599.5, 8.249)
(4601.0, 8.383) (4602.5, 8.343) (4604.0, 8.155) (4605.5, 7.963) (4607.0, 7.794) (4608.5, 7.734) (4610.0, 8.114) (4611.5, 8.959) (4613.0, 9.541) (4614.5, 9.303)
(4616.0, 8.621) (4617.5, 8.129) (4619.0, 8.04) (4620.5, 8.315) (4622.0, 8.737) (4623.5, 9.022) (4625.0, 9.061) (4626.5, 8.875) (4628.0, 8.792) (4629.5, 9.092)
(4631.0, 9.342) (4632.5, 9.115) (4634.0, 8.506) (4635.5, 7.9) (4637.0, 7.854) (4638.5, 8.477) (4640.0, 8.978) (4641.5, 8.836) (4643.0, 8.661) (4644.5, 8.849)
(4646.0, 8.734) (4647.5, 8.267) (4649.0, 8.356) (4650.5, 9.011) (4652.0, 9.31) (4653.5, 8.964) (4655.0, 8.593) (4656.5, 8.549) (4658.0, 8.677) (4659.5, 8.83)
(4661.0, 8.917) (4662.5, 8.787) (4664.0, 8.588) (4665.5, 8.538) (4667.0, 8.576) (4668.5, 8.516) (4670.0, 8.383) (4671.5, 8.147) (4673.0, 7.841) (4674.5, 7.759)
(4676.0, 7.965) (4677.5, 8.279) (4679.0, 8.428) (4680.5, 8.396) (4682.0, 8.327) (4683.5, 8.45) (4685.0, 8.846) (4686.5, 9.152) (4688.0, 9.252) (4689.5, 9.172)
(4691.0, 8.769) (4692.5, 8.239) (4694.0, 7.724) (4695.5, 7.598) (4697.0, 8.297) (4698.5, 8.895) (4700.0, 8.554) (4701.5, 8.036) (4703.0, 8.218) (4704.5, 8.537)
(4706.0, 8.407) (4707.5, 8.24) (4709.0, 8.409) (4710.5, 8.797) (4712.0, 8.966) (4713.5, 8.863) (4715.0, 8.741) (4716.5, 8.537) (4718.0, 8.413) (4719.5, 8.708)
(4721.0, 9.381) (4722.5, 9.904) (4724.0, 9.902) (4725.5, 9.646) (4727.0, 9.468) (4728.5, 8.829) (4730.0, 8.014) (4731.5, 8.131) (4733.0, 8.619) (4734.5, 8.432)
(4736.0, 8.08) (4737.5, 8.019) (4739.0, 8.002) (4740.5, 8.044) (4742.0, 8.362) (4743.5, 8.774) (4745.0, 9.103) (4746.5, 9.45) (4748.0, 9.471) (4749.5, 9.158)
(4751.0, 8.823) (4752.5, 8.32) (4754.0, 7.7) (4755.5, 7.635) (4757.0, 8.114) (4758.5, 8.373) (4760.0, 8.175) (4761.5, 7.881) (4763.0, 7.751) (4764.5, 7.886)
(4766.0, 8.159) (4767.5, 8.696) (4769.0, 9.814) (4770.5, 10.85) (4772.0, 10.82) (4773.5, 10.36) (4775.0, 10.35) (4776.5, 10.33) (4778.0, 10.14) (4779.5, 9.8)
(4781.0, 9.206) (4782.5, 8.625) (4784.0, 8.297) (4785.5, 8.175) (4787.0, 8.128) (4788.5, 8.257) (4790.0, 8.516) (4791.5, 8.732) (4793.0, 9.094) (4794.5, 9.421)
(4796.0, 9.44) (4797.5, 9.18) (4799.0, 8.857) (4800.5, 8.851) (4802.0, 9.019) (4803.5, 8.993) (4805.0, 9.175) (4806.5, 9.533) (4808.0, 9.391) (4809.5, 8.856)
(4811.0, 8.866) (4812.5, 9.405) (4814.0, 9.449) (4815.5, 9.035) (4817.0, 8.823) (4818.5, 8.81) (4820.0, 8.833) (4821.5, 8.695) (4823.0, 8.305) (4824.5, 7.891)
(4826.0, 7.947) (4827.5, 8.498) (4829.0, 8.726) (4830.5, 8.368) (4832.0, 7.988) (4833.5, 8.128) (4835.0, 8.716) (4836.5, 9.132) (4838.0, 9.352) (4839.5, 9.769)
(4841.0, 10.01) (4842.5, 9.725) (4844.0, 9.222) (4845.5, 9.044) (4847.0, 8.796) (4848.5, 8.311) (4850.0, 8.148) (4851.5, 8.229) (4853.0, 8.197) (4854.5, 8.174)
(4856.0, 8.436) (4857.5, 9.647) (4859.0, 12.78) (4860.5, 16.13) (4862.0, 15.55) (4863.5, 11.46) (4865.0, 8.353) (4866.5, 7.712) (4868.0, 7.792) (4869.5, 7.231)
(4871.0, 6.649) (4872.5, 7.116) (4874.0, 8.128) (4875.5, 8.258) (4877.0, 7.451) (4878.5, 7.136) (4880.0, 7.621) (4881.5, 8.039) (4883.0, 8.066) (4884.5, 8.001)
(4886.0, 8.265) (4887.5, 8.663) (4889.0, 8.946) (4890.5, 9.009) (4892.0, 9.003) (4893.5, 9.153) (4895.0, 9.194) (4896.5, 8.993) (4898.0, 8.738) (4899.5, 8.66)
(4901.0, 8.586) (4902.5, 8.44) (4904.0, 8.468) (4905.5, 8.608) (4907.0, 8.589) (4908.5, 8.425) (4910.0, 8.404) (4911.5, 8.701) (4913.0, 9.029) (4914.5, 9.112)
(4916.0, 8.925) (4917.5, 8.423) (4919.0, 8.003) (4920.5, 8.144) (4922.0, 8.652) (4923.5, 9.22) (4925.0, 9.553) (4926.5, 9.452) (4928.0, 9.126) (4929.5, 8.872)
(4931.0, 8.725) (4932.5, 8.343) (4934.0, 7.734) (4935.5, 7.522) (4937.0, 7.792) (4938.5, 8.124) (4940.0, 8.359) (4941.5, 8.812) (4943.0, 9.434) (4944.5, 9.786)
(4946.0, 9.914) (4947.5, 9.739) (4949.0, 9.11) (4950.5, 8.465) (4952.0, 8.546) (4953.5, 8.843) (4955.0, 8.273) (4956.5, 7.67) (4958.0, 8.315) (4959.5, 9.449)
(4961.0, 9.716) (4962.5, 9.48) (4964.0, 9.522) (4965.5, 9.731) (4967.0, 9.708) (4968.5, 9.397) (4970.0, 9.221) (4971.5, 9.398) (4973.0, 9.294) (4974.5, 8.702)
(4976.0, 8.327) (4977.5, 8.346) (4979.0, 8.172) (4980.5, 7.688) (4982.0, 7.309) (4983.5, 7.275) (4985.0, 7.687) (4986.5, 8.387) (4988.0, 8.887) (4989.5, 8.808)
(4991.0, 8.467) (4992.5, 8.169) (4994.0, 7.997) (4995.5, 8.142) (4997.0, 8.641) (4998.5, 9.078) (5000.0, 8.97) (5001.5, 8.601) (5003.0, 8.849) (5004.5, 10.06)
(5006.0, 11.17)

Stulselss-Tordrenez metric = 0.55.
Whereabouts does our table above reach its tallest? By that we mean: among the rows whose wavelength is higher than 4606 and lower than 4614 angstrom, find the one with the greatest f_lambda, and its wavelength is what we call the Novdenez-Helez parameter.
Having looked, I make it 4613.0 angstrom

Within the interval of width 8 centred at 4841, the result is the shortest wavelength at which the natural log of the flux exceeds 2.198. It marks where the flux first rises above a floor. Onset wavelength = 4838.0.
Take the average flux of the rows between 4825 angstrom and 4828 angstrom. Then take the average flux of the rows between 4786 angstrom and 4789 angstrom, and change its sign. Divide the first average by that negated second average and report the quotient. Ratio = -1.00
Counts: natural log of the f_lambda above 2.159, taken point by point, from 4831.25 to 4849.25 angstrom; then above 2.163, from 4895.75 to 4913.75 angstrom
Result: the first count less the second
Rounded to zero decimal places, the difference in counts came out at 5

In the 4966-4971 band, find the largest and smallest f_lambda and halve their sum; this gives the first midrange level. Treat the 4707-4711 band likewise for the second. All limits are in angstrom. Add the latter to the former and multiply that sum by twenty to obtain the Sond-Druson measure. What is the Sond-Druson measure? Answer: 360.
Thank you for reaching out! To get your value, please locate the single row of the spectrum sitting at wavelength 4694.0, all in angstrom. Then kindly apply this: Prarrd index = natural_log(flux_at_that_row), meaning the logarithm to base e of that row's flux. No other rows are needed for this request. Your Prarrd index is 2.04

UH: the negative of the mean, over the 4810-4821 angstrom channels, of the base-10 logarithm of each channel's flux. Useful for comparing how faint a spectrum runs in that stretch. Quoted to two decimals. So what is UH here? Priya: -0.96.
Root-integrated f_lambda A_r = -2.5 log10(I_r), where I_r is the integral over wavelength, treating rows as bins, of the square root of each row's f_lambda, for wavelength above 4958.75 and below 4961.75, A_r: -2.42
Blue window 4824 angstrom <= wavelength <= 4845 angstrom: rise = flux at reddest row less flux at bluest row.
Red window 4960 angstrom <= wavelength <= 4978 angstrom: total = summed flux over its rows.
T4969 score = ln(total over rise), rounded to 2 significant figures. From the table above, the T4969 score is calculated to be 4.4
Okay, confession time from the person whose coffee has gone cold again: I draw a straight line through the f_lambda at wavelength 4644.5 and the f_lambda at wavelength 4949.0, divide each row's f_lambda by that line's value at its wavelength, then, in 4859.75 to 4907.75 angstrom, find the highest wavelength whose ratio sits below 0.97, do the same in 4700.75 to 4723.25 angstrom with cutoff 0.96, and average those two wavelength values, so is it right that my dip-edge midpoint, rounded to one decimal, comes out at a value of 4812.5 angstrom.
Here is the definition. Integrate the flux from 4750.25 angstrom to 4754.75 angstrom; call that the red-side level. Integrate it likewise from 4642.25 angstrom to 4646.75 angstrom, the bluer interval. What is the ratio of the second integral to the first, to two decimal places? 1.06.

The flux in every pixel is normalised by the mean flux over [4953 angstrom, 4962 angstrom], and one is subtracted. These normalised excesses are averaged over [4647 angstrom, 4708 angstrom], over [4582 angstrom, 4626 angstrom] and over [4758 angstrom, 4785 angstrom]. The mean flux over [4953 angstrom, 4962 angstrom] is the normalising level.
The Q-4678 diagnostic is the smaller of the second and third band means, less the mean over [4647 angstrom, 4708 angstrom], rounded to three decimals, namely 0.017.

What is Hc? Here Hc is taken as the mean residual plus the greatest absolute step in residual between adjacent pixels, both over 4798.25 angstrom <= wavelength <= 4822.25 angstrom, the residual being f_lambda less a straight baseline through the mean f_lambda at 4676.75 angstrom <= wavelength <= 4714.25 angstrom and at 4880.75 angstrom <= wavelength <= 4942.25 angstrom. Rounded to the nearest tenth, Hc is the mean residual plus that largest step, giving 1.0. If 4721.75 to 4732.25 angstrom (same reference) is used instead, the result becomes 1.4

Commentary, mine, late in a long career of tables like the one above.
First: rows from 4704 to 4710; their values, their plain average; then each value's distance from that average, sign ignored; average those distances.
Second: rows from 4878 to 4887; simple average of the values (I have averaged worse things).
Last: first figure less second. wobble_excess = -7.8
